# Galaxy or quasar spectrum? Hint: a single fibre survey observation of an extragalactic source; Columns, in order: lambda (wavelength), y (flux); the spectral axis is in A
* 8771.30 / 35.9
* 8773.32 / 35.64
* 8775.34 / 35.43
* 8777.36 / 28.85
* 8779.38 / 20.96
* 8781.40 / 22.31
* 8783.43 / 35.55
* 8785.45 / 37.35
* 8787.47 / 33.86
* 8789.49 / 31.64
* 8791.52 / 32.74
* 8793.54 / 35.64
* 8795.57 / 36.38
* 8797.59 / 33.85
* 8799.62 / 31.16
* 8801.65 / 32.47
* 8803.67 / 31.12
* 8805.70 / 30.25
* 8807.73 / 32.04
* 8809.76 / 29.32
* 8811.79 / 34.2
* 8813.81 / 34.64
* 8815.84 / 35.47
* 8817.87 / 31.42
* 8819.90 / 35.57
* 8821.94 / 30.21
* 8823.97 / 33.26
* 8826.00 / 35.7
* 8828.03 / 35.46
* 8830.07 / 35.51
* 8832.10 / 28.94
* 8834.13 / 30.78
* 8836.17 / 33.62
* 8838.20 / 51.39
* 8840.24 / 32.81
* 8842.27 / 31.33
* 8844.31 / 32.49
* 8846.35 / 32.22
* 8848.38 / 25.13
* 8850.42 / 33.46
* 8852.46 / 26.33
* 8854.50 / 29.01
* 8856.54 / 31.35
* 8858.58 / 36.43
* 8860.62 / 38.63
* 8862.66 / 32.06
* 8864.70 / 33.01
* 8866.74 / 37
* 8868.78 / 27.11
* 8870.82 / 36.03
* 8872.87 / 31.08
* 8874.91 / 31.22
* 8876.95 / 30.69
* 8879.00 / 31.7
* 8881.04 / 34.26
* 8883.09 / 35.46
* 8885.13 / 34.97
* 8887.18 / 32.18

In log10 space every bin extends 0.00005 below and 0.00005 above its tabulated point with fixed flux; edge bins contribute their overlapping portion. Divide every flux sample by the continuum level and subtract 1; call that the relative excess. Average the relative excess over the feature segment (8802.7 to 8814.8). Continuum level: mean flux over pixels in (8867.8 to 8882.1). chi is 0.006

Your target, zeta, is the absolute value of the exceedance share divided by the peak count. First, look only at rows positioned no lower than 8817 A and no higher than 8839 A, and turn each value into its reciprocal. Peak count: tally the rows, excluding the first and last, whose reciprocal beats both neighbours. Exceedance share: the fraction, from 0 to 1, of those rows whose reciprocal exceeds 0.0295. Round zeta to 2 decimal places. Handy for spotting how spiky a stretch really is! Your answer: 0.18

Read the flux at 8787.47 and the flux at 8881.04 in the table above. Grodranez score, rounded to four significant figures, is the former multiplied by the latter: 1160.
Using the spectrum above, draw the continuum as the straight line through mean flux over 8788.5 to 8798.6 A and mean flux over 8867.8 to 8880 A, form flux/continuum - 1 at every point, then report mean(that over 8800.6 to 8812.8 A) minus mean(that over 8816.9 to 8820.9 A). -0.07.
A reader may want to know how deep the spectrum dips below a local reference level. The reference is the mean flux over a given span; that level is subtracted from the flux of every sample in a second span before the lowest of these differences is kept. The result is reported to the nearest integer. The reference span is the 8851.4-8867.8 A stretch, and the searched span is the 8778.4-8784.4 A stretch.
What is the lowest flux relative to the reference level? -12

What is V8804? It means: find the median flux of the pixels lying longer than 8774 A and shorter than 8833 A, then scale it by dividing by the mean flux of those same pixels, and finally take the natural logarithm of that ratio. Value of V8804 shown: 0.024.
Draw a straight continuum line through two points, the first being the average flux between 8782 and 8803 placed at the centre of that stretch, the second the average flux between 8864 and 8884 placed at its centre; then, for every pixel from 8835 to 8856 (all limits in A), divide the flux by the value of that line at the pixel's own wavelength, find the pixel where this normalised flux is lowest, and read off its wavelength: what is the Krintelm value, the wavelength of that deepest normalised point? 8848.38 A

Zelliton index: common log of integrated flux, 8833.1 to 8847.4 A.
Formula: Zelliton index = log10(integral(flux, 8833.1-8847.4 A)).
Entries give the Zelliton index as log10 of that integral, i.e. 2.70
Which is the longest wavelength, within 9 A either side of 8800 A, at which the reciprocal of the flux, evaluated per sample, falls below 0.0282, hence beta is 8795.57 A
